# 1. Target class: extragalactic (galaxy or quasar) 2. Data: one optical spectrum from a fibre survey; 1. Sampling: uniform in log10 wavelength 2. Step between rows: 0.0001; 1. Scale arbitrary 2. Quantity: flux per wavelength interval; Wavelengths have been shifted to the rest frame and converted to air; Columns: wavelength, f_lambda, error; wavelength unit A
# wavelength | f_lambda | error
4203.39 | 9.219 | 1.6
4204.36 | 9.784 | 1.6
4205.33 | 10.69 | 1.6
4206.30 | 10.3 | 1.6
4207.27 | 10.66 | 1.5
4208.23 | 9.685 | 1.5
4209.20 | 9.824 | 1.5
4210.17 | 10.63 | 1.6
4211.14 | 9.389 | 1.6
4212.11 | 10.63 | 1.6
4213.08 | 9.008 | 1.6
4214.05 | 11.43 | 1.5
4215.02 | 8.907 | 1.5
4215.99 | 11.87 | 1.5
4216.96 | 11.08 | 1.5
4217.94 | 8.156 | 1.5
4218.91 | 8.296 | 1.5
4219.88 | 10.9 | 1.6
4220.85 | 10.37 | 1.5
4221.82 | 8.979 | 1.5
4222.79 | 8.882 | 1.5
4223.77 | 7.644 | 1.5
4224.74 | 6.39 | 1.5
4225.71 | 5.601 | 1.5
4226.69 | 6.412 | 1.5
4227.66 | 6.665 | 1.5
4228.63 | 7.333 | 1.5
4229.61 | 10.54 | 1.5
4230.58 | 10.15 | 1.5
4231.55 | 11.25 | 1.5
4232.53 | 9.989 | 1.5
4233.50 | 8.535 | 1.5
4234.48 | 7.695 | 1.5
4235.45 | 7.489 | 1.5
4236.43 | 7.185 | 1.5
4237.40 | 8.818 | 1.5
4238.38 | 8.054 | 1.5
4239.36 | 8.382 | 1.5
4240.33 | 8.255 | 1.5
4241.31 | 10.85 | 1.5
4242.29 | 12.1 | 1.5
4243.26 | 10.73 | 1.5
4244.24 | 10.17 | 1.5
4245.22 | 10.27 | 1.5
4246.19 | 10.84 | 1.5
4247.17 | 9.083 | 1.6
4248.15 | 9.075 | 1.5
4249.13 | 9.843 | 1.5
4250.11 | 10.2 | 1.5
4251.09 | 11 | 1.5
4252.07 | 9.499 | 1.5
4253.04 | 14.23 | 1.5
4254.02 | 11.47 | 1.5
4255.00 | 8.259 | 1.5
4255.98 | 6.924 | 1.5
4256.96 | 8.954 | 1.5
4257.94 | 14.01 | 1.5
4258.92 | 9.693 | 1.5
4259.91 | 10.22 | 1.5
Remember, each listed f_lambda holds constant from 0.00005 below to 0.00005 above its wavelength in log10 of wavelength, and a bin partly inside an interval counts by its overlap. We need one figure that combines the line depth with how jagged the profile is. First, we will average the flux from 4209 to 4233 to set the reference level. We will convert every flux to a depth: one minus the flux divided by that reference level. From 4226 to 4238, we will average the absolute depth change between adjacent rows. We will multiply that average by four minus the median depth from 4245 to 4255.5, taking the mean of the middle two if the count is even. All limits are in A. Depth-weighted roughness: 0.46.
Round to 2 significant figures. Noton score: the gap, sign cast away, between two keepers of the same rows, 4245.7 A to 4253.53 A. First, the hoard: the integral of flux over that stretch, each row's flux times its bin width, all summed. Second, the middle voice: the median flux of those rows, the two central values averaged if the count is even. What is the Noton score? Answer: 72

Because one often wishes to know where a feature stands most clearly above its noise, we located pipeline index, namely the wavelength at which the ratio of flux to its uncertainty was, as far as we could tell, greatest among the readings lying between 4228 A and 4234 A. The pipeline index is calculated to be 4231.55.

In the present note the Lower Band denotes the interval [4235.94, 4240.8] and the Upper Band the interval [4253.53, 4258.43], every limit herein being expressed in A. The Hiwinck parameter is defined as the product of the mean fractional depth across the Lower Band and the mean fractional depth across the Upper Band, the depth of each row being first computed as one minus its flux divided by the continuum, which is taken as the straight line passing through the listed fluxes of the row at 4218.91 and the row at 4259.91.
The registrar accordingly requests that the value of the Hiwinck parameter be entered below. 0.0014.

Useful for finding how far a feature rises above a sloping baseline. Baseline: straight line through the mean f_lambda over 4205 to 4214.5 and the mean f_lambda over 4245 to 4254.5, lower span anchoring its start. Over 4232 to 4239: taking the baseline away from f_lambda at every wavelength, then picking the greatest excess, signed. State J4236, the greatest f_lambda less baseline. -0.4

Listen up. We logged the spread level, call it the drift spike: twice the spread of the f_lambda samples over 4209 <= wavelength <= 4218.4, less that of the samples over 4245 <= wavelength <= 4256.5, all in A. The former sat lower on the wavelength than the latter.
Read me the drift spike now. 0.6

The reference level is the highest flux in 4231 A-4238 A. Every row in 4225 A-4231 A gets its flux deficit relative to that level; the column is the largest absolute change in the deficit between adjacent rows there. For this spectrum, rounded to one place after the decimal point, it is 3.2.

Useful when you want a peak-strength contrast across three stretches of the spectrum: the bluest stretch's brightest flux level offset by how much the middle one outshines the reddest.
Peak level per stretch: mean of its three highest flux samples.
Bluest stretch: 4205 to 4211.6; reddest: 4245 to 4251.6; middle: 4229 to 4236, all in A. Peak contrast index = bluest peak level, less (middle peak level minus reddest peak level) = 10.7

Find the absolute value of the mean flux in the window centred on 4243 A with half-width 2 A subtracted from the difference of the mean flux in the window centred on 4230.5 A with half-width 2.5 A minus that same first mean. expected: 12.1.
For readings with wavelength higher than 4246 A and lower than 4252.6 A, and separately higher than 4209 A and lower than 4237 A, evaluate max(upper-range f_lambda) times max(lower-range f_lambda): 131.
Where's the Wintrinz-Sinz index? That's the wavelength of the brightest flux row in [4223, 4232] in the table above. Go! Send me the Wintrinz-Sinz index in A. 4231.55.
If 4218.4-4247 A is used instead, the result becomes 4242.29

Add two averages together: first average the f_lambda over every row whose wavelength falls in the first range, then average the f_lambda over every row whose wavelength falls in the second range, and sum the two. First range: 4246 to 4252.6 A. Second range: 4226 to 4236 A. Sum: 18.5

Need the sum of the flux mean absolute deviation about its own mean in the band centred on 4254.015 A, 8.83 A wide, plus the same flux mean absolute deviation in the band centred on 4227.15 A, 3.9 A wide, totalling 2.43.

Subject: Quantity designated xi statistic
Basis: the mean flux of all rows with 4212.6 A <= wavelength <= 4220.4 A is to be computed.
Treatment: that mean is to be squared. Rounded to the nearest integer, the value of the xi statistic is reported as 99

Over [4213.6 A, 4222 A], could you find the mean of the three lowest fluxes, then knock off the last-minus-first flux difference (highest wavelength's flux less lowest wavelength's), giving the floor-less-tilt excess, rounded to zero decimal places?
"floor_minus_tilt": 11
